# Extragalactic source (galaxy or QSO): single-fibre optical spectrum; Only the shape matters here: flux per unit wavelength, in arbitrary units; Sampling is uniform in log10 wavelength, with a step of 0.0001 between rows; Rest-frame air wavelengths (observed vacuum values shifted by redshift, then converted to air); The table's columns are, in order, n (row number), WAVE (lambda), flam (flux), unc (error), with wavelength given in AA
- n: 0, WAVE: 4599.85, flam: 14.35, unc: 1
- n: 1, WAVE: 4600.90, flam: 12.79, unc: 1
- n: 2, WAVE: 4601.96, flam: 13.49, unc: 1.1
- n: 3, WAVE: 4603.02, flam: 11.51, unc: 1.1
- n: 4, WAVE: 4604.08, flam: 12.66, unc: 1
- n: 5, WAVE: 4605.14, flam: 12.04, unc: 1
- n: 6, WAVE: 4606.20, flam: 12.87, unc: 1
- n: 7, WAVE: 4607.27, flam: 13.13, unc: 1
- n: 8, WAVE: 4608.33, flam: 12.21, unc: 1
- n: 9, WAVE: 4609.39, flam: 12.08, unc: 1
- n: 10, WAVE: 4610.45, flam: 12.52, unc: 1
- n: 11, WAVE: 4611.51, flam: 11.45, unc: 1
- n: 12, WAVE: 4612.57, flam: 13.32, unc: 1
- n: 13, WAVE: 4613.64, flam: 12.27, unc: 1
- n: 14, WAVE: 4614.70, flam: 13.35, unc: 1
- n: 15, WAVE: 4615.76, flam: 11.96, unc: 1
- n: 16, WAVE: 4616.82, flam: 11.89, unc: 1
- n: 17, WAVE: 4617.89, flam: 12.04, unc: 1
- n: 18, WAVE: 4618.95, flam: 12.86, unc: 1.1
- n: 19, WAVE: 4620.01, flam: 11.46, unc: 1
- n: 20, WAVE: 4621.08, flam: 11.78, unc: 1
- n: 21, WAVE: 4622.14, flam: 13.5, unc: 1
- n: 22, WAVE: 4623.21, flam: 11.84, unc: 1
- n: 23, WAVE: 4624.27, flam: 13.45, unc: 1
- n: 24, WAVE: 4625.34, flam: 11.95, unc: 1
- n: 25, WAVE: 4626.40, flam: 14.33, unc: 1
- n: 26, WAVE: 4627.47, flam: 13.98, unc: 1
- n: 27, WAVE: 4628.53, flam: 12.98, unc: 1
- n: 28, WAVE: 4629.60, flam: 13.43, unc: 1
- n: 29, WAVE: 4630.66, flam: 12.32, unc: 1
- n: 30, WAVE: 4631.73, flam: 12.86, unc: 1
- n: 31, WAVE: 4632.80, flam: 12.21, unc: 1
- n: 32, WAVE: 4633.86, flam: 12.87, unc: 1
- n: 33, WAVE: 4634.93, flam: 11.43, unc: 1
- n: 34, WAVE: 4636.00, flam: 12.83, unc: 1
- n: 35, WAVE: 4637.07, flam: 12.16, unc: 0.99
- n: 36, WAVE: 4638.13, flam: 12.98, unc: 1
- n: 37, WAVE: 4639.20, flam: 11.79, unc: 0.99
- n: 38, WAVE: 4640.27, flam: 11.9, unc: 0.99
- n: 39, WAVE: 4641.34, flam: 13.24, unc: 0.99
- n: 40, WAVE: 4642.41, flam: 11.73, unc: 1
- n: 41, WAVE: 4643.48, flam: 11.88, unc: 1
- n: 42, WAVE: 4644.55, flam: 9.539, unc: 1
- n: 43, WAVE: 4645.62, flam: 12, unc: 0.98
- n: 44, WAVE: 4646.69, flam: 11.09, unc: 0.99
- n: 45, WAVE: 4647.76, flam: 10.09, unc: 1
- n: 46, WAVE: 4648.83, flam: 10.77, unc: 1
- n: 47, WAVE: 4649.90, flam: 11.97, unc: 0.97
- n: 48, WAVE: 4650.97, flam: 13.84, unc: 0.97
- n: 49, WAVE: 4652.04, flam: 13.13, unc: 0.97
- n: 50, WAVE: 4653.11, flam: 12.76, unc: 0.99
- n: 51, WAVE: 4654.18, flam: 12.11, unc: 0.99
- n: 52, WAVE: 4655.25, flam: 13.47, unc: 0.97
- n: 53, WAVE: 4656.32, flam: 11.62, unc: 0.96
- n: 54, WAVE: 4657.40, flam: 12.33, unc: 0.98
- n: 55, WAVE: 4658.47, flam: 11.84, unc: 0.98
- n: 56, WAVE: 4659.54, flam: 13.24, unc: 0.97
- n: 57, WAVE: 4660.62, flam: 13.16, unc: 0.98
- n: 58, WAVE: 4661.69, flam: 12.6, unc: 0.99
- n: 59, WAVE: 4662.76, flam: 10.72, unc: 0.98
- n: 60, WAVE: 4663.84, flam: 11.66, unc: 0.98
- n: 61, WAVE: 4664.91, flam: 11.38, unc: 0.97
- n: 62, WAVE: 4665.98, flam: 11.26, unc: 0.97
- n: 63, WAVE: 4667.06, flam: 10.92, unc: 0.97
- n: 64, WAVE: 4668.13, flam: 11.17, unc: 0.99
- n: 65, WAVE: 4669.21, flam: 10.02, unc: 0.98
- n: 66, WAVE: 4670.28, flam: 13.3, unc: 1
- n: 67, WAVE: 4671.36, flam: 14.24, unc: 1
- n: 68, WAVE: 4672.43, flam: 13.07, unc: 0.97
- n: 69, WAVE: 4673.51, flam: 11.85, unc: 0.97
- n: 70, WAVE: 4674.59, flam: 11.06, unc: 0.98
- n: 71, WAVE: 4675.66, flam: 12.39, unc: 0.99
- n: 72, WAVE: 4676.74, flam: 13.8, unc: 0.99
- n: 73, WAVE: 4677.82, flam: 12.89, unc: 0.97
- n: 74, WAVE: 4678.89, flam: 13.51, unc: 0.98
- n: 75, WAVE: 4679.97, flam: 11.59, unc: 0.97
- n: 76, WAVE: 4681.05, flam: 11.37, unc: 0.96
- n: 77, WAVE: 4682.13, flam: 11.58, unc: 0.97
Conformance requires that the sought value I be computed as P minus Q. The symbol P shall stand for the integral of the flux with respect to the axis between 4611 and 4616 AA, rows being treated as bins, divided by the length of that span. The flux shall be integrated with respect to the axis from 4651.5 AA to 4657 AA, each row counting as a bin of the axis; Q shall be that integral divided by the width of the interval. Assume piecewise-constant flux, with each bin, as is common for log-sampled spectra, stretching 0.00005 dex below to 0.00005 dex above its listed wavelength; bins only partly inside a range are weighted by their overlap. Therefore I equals -0.11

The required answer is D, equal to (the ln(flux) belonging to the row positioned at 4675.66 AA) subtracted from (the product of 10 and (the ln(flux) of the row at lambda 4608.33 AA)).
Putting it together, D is 22.5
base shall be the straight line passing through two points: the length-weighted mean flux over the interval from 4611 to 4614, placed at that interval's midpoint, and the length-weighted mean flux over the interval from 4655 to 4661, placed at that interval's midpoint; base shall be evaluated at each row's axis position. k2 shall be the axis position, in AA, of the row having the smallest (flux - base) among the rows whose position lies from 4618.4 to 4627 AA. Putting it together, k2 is 4620.01 AA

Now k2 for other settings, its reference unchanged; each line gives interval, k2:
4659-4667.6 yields 4662.76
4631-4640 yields 4634.93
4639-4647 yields 4644.55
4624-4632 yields 4625.34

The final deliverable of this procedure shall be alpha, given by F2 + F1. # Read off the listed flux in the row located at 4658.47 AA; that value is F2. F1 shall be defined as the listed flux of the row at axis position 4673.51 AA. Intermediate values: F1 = 11.85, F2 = 11.84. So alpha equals 23.7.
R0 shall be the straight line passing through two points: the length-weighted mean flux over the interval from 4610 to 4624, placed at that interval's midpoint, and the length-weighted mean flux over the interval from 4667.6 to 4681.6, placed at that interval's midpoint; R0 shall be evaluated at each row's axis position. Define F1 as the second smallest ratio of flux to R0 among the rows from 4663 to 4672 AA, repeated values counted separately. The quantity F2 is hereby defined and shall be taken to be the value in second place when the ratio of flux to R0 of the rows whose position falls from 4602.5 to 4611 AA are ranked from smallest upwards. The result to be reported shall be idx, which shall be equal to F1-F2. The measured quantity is -0.09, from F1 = 0.89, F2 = 0.97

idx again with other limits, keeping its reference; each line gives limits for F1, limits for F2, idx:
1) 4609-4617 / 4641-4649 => 0.14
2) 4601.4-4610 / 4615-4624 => 0.02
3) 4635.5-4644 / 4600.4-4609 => -0.02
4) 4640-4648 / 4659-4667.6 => -0.07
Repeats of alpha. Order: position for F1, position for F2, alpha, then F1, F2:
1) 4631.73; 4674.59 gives 23.9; 12.86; 11.06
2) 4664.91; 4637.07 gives 23.5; 11.38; 12.16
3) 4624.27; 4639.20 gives 25.2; 13.45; 11.79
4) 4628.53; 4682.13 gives 24.6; 12.98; 11.58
